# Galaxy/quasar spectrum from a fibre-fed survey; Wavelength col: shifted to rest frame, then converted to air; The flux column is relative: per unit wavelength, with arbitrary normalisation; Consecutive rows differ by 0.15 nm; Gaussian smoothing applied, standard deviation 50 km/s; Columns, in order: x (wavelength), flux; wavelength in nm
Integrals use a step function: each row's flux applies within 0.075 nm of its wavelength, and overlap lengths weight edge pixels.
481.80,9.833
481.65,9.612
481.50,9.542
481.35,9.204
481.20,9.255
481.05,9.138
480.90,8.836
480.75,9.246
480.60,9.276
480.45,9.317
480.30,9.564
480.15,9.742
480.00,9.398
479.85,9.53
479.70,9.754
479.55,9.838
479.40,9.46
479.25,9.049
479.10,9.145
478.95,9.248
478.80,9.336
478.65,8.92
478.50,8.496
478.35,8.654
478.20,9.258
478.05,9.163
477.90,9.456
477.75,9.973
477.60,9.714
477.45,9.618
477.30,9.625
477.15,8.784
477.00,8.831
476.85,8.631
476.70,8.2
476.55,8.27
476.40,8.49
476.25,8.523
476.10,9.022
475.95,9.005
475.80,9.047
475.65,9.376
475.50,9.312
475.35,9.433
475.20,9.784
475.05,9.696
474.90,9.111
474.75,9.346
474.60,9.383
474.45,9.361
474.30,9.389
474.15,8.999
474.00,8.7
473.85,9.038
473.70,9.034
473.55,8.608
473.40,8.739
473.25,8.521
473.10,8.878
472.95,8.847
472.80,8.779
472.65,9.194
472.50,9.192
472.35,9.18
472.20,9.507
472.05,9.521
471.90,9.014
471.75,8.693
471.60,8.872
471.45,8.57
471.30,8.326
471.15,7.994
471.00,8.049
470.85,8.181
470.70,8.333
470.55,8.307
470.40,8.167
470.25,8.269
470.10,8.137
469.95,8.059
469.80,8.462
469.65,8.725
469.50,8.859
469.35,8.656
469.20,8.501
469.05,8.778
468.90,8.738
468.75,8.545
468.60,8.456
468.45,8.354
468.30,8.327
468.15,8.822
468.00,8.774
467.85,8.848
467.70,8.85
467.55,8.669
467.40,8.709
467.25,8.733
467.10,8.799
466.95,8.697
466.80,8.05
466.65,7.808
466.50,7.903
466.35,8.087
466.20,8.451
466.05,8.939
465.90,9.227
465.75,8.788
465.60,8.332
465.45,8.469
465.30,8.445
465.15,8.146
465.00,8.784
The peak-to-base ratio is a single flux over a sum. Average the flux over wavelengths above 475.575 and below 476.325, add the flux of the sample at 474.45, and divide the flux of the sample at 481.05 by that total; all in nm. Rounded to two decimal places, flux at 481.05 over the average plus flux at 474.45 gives 0.50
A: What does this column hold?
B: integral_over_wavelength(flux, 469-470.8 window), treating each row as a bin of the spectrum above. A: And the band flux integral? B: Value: 15.2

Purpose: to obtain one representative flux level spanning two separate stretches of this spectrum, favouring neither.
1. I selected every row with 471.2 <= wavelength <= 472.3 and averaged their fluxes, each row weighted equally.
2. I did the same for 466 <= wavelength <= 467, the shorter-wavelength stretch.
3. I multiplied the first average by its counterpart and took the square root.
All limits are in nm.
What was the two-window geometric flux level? 8.6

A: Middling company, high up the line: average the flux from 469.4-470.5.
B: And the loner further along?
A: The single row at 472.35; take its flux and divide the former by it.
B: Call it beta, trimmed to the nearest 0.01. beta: 0.91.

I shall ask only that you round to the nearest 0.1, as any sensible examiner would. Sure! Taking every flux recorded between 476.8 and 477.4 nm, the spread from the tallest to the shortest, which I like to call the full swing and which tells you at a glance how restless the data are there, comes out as 1.0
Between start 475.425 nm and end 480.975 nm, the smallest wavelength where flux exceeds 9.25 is 475.50 nm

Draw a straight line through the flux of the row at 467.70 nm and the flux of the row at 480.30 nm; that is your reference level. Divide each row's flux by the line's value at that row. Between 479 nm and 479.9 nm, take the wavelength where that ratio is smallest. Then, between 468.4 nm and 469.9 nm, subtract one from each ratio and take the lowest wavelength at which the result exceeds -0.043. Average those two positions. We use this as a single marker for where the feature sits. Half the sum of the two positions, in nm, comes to 474.00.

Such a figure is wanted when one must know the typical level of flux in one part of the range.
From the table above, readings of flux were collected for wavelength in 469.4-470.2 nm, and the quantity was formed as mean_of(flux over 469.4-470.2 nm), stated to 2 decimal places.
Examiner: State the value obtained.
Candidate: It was 8.45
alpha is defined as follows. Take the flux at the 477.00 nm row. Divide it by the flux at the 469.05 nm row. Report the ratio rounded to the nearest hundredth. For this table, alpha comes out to 1.01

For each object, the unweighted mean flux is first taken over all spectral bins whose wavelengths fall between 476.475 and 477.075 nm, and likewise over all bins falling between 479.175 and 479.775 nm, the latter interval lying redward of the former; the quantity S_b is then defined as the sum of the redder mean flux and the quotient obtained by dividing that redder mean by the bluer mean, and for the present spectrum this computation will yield 10.6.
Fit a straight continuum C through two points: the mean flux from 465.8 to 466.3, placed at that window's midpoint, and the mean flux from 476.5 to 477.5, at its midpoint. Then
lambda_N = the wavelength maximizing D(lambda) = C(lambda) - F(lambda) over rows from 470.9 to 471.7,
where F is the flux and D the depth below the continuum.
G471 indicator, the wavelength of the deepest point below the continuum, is 471.15 nm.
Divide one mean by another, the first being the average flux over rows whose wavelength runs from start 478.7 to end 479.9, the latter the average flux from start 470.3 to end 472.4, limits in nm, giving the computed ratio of 1.09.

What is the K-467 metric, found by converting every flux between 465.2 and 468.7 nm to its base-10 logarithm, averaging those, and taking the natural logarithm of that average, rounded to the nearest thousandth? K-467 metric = -0.071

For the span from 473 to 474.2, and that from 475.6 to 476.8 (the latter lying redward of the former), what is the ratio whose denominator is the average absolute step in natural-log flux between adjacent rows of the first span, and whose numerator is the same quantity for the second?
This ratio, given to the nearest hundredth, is 0.68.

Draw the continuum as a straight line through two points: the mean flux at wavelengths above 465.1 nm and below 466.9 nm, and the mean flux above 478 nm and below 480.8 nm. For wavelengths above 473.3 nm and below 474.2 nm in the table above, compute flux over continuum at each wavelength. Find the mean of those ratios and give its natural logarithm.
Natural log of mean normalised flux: -0.01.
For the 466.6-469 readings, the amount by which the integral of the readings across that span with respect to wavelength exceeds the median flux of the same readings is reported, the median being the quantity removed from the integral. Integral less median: 11.9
